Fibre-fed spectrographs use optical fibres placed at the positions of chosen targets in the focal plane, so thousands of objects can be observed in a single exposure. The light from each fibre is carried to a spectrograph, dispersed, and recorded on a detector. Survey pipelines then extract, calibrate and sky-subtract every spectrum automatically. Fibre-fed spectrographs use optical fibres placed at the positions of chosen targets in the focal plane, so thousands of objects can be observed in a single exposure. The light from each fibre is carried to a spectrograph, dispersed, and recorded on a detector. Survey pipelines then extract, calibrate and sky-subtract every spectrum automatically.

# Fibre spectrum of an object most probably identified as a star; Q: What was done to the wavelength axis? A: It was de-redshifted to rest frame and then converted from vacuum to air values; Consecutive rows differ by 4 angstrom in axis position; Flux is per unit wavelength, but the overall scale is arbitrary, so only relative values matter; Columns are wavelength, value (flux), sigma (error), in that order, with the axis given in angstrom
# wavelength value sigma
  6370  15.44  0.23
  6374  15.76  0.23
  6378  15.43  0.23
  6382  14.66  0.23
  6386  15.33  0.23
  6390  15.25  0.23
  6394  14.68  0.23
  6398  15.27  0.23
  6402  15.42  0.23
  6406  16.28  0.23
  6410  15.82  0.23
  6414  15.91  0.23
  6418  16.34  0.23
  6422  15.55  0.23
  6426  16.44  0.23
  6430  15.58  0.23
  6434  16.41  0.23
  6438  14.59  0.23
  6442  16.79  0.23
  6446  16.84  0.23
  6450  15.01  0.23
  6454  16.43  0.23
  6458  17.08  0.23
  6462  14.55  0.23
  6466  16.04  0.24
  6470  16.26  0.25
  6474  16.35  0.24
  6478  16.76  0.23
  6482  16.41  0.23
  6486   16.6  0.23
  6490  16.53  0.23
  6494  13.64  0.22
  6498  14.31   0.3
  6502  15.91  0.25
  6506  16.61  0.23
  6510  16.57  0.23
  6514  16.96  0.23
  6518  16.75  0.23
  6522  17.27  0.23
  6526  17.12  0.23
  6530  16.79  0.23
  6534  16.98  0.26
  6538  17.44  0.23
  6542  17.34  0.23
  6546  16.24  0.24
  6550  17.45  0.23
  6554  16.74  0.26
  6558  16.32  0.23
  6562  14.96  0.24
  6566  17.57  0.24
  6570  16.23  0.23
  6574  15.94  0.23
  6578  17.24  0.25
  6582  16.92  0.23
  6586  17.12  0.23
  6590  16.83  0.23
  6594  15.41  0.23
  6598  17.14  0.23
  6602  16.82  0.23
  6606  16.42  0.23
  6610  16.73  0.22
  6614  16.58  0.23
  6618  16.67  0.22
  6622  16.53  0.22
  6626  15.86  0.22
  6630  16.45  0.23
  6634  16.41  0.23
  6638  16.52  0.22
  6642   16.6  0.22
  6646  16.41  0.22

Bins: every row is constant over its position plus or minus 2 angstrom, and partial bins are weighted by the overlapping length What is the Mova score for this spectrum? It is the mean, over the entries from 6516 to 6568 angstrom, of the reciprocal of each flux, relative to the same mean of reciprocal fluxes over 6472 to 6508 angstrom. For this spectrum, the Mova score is 0.94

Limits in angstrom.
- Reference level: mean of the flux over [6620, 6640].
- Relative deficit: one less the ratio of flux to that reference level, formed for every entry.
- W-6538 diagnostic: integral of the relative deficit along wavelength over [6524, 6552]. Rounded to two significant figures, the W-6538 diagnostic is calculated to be -1.2 angstrom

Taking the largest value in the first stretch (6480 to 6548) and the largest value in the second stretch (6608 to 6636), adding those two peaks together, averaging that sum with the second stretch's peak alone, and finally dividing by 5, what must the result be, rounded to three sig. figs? 5.09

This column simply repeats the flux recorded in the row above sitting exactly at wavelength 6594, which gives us 15.41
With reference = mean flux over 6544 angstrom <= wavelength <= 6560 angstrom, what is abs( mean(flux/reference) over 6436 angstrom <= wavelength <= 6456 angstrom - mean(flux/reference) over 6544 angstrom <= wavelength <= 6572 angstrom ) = 0.034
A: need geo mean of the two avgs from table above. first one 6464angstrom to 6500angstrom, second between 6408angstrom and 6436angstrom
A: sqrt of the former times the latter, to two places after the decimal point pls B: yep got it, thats 15.94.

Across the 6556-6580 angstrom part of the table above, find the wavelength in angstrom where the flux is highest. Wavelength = 6566 angstrom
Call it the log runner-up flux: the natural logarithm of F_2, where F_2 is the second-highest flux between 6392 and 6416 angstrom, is 2.77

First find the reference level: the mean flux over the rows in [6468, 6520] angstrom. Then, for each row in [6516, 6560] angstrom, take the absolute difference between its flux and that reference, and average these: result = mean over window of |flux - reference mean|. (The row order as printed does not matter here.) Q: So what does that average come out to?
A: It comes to 0.82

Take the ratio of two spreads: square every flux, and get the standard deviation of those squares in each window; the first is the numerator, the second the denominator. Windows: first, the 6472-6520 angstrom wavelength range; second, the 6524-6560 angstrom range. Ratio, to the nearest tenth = 2.1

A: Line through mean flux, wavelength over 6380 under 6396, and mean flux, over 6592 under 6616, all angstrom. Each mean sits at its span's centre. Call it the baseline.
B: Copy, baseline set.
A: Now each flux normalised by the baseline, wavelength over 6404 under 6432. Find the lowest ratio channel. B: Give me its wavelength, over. 6430 angstrom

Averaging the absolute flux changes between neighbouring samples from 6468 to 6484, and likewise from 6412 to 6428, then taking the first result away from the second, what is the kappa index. 0.4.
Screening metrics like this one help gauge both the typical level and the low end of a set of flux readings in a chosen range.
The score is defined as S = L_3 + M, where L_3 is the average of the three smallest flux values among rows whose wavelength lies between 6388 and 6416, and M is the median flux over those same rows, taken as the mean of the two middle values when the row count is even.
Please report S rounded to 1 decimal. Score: 30.5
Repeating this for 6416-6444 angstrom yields 31.6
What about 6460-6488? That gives 32.0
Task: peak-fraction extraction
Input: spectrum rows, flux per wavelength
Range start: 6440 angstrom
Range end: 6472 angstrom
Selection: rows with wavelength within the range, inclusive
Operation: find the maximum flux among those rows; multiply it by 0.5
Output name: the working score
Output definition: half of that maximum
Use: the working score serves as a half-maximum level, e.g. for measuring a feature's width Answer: 8.54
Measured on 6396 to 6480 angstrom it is 8.54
